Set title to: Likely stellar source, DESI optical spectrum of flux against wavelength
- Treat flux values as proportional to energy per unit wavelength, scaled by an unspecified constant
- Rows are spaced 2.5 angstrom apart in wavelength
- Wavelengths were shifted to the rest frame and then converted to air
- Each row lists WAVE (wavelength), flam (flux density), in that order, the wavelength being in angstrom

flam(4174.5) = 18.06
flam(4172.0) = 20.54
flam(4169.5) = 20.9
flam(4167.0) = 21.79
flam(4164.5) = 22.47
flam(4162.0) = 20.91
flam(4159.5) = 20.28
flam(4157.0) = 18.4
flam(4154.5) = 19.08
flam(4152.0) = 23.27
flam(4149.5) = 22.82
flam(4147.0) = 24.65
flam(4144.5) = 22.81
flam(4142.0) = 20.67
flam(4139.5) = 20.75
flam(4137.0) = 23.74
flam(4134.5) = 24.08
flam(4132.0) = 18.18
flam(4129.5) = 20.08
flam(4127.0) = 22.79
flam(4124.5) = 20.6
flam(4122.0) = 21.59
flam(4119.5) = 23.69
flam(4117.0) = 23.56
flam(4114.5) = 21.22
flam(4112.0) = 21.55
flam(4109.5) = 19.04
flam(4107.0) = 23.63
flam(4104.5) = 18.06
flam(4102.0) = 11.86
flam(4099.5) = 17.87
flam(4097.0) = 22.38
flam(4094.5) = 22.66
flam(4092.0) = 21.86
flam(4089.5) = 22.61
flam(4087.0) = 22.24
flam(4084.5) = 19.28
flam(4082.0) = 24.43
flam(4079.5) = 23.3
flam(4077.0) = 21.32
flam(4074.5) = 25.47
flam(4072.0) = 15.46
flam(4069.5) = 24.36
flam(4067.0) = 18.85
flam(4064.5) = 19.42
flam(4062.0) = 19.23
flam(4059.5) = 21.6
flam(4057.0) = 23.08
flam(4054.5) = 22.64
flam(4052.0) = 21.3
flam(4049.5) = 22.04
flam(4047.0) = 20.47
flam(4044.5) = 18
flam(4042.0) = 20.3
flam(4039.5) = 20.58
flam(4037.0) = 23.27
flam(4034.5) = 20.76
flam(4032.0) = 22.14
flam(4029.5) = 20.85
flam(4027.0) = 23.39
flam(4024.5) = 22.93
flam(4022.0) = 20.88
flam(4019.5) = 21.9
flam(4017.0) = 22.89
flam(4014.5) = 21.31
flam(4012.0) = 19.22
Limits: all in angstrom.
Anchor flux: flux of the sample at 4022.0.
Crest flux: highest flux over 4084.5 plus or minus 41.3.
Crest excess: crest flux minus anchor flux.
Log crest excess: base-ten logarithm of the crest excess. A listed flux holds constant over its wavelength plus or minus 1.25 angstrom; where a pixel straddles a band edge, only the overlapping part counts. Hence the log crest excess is 0.66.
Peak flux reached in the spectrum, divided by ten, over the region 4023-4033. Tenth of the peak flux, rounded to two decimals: 2.34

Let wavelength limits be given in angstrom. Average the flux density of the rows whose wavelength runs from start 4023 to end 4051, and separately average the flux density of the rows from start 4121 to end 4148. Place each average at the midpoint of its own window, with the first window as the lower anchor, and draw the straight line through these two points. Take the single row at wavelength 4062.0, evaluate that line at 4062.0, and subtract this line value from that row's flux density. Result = -2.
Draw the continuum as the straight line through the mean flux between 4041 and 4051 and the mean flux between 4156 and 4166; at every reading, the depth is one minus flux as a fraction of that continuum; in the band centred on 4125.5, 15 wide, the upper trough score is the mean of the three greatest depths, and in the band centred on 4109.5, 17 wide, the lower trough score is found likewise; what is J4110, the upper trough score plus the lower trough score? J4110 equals 0.24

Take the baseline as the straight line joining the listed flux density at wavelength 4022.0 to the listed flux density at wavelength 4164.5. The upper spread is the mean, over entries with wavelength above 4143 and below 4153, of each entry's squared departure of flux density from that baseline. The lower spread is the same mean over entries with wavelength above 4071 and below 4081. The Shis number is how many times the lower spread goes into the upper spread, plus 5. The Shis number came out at 5.1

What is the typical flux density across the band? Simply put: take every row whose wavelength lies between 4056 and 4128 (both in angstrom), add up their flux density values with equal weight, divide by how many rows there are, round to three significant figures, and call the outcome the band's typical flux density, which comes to 21.1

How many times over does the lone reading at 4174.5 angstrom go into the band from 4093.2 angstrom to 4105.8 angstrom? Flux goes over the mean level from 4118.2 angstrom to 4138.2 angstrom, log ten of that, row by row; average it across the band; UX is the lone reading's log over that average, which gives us 1.0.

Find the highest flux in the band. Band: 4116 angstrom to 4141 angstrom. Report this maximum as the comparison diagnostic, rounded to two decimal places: 24.08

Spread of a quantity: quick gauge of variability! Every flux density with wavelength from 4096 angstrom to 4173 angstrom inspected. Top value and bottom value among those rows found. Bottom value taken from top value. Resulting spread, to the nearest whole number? 13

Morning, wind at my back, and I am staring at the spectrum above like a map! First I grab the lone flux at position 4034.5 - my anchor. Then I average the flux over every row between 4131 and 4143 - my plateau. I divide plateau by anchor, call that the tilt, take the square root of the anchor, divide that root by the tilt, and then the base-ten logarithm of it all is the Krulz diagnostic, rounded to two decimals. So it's 0.64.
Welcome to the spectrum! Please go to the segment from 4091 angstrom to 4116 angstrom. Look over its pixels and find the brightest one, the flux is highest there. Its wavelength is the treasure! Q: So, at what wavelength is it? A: 4107.0 angstrom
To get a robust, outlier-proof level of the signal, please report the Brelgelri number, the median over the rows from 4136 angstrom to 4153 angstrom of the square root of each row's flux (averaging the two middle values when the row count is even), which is 4.78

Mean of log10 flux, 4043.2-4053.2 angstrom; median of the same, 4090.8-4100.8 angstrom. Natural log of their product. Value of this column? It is 0.566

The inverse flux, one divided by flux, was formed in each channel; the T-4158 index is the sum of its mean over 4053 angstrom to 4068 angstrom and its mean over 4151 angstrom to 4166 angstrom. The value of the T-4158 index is 0.097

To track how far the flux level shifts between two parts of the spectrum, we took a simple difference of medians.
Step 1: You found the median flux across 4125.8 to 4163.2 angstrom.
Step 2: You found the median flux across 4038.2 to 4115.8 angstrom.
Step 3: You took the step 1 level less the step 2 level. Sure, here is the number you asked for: -0.4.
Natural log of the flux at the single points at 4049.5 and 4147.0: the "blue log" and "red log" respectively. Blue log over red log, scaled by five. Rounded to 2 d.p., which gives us 4.83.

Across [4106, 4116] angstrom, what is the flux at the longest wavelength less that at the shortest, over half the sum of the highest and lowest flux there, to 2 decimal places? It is -0.11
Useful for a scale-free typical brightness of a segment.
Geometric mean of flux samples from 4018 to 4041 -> 21.8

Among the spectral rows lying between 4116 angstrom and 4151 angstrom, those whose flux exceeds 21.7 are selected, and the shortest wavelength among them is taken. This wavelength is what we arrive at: 4117.0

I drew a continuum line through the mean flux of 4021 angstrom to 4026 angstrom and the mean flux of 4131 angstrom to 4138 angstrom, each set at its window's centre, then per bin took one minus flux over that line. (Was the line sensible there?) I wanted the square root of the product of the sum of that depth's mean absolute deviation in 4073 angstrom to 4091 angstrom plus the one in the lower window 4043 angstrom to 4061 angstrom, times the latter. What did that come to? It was 0.081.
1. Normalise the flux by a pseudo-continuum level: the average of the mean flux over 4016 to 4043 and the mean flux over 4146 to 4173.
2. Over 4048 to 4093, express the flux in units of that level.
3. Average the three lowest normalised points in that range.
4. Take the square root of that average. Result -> 0.91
